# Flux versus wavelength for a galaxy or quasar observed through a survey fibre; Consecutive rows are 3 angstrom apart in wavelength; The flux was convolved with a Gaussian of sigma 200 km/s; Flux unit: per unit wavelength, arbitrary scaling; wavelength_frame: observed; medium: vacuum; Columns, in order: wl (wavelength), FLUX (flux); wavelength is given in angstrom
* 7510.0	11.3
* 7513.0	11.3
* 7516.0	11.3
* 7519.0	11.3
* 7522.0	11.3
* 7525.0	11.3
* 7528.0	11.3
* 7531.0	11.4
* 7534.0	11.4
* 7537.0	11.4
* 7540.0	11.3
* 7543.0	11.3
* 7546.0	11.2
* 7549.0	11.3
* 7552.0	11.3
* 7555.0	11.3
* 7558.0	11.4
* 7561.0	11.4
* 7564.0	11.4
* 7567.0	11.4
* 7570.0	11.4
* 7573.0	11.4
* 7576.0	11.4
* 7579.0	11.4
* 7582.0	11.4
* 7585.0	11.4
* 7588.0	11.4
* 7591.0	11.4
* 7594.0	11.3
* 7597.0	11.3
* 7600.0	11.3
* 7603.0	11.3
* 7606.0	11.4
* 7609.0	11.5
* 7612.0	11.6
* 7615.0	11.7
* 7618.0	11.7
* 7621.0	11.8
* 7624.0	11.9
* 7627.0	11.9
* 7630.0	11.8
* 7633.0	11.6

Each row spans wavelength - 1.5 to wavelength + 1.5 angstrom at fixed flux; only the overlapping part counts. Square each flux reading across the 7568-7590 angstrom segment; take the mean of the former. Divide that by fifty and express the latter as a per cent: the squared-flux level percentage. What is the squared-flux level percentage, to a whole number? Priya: 260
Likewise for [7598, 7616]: 263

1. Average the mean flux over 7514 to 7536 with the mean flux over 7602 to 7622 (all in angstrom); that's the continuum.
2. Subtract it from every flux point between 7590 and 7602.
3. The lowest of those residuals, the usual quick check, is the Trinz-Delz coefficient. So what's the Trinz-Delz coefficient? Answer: -0.15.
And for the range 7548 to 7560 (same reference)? -0.15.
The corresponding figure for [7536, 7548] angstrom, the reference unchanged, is -0.25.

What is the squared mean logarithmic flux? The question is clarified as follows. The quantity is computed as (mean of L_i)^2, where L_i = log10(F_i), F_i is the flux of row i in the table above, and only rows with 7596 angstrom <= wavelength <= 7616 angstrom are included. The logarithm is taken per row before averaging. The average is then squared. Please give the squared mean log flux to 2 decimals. 1.12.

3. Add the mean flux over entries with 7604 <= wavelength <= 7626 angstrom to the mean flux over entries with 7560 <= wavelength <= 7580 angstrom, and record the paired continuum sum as 23.1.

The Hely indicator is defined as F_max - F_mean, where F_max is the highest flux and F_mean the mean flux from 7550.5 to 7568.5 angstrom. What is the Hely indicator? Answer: 0.033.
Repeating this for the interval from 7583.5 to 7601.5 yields 0.050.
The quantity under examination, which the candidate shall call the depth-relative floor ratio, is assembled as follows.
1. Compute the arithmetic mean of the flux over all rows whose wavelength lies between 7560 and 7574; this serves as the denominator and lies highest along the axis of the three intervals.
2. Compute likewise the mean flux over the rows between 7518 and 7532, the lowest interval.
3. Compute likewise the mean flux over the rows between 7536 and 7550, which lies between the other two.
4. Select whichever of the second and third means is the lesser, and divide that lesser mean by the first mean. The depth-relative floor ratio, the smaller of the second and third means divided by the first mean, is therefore 0.991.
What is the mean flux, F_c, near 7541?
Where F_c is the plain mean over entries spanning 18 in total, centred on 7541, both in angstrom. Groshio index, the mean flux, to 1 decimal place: 11.3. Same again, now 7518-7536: 11.3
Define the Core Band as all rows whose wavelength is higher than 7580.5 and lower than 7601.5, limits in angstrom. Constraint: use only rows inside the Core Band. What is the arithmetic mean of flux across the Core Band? 11.4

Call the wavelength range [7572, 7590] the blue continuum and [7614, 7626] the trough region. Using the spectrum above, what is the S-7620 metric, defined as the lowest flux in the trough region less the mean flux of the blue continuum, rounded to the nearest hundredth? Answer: 0.30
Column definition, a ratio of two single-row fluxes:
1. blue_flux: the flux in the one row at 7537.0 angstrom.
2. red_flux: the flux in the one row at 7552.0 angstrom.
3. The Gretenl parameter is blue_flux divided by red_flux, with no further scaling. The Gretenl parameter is 1.01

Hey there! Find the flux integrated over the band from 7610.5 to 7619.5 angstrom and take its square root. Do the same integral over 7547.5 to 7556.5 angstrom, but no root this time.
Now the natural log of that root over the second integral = -2.30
